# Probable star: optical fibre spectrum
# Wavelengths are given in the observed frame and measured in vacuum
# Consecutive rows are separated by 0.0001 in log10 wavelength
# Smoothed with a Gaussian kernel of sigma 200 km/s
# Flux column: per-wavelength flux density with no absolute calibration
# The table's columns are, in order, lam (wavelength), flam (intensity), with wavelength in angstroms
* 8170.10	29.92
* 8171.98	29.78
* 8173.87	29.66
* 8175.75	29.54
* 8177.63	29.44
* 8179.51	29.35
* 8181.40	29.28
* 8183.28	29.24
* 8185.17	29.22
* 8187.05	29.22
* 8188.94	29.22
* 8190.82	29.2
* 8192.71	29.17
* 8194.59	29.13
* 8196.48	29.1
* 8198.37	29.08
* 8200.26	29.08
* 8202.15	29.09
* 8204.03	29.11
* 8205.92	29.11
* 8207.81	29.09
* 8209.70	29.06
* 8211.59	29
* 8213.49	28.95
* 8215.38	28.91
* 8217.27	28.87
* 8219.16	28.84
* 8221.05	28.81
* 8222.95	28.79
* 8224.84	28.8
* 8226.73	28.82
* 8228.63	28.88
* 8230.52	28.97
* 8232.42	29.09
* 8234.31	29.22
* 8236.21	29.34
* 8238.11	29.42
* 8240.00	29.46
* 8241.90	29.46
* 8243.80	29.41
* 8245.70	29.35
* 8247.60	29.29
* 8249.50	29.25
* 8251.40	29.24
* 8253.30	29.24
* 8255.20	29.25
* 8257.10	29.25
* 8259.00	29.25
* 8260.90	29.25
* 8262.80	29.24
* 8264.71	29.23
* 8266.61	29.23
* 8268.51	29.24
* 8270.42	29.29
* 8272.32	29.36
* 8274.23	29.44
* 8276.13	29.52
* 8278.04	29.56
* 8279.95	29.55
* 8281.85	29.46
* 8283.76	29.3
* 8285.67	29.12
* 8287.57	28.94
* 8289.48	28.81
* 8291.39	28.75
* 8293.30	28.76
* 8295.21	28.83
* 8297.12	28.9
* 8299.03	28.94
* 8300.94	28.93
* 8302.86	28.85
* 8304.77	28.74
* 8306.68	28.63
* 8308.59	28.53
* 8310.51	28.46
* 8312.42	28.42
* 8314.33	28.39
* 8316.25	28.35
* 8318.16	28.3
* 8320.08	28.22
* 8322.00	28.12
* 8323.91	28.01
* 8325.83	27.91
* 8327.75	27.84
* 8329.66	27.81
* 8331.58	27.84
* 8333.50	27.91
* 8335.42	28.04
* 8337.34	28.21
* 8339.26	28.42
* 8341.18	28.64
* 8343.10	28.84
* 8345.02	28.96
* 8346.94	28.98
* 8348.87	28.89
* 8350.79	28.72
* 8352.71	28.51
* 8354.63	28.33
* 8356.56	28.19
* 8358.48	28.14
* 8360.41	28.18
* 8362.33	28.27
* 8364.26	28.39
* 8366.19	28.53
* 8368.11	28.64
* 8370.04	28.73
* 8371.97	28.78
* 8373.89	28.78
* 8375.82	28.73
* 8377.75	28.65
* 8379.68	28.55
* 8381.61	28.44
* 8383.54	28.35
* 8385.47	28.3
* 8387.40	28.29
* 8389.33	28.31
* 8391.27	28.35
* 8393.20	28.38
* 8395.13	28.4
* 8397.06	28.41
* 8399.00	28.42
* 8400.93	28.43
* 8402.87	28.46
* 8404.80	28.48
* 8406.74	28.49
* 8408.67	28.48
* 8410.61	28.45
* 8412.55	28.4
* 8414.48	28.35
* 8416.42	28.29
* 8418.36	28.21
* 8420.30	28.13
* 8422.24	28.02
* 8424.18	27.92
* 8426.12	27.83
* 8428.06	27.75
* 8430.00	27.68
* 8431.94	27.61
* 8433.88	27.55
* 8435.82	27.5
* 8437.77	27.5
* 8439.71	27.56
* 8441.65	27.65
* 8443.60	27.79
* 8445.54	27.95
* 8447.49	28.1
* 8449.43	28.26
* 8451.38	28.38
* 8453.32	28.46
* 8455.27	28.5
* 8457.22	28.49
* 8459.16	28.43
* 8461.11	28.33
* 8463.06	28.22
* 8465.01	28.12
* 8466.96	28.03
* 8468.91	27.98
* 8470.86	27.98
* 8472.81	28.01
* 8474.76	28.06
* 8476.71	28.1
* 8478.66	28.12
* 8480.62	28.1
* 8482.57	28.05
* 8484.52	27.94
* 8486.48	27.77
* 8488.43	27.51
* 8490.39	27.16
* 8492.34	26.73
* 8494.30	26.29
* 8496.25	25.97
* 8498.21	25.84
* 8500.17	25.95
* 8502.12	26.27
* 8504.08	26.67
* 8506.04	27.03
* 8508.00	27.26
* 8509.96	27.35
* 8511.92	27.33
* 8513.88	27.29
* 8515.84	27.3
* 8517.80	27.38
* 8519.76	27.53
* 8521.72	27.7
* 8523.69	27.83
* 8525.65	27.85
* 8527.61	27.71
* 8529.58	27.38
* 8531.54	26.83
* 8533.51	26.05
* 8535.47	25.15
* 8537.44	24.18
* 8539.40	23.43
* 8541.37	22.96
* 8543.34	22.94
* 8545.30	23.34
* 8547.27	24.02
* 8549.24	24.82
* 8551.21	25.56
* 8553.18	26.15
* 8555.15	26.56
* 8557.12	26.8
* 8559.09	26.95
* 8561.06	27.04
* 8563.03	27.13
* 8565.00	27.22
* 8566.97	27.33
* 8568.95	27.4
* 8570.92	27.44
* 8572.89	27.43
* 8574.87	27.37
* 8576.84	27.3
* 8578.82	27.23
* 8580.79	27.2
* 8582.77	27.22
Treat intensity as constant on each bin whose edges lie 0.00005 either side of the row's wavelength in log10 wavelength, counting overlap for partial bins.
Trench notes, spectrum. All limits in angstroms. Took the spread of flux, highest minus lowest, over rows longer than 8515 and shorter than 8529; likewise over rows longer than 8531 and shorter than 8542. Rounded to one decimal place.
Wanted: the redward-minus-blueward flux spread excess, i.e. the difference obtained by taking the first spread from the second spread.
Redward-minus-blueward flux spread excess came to 3.3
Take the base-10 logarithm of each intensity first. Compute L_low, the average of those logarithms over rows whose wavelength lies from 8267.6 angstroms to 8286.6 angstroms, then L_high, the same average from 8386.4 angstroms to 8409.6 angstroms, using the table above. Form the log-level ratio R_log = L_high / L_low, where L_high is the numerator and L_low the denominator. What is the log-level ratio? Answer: 0.990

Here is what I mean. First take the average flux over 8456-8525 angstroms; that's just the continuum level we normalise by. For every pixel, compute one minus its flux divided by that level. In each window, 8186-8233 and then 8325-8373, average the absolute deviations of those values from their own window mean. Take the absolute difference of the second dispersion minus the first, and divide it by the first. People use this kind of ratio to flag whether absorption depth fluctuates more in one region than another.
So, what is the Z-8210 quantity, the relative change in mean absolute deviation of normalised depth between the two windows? 1.6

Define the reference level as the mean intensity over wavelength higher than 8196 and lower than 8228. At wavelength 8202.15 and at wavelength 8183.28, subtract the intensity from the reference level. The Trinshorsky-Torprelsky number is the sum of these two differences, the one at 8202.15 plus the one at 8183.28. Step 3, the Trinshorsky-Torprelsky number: 0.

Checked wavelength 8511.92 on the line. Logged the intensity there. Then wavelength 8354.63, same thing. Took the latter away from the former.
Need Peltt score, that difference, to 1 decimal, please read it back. -1.0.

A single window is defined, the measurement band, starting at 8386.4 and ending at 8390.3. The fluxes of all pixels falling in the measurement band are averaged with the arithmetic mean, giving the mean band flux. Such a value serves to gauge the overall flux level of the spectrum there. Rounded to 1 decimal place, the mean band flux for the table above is 28.3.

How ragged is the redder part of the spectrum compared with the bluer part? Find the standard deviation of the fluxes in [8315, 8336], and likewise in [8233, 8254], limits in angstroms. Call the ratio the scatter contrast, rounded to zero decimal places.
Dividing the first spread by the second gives 2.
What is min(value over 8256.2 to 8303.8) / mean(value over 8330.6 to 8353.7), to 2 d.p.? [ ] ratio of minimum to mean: 1.01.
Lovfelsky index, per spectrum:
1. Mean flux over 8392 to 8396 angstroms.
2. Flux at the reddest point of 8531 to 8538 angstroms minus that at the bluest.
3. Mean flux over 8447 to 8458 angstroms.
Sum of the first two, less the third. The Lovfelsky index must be -2.6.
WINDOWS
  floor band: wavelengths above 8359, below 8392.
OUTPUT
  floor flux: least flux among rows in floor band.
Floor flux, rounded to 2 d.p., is 28.18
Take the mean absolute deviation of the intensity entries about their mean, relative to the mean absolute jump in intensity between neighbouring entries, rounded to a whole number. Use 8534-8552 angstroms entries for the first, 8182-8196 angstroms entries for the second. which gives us 43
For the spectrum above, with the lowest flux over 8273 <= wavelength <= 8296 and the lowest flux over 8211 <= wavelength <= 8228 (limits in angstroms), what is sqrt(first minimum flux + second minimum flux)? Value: 7.59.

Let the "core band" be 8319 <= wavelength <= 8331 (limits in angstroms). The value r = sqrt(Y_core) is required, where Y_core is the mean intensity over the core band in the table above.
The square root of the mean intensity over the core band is 5.29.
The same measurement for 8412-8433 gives 5.29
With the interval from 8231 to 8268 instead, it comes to 5.41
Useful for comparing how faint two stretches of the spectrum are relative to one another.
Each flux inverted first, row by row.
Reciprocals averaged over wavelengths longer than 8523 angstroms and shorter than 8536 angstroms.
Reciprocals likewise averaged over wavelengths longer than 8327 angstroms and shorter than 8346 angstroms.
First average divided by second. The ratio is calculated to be 1.05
